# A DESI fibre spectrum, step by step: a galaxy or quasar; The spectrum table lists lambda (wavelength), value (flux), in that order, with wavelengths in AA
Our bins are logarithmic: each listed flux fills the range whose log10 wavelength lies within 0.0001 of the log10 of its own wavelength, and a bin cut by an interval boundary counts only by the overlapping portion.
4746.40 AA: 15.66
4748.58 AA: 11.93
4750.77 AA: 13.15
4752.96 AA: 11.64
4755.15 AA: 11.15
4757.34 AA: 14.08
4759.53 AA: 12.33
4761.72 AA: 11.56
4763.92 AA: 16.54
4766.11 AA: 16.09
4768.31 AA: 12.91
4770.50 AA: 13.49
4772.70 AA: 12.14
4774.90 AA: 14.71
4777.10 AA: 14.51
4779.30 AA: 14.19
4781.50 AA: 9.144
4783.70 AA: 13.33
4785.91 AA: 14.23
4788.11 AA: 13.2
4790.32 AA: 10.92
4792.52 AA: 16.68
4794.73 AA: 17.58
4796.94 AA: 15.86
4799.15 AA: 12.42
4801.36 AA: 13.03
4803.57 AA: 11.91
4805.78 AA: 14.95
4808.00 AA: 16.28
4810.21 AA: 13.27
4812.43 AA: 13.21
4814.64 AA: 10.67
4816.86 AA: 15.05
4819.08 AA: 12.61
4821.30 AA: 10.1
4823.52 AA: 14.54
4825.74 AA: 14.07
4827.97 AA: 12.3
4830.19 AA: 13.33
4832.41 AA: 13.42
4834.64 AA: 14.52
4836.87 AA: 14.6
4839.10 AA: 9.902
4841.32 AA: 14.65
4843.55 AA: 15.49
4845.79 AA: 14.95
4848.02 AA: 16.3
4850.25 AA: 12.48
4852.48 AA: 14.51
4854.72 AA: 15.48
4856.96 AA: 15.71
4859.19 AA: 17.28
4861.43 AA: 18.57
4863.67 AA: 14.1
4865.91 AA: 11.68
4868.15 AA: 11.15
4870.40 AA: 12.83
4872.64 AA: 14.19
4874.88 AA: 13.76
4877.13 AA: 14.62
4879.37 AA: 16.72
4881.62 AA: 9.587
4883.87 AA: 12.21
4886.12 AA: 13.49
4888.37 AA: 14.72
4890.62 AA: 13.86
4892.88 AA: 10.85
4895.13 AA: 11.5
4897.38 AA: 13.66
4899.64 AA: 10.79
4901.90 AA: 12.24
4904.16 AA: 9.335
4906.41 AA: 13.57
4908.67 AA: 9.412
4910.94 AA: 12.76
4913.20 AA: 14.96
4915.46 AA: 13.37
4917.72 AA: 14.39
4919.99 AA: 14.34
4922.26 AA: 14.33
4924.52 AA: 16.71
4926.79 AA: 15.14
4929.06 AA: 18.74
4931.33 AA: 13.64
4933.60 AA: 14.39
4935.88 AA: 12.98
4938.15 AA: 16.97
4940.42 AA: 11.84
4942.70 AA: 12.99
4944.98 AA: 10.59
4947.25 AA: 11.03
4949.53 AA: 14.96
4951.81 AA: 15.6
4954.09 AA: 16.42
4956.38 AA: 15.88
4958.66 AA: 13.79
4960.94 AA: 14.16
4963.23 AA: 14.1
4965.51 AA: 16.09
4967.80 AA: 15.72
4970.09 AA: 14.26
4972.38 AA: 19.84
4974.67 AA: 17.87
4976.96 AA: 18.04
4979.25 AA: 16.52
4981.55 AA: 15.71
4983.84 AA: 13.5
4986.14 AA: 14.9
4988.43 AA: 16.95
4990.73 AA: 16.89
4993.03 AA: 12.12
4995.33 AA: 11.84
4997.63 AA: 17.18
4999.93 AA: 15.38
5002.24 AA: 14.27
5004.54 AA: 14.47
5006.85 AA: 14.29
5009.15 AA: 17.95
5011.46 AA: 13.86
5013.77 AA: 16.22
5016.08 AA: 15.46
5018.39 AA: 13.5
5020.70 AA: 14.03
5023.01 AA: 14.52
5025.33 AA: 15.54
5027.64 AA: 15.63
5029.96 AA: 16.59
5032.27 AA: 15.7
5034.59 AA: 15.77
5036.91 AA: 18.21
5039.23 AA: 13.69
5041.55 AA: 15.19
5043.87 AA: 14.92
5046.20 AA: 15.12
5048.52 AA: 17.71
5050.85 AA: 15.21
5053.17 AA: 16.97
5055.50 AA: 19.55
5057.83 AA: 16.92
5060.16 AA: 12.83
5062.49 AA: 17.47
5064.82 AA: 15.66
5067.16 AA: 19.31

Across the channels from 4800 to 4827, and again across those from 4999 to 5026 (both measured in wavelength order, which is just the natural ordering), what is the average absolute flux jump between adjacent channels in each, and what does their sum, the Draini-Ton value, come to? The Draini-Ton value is 3.79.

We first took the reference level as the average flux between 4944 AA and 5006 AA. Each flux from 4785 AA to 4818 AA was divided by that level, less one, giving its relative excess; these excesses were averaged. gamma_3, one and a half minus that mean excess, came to 1.58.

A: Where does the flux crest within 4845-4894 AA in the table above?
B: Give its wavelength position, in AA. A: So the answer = 4861.43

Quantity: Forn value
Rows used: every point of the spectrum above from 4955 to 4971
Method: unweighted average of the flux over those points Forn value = 14.9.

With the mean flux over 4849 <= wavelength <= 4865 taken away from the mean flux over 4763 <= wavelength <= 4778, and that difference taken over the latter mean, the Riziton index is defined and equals -0.077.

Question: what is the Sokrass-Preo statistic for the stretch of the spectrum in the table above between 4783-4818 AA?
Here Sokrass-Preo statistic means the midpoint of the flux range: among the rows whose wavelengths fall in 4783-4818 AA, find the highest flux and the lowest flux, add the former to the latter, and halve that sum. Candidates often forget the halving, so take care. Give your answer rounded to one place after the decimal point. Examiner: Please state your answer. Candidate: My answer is 14.1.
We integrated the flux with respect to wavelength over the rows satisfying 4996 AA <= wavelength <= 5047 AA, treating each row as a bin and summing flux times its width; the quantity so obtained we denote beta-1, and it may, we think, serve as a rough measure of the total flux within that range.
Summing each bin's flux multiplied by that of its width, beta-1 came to 781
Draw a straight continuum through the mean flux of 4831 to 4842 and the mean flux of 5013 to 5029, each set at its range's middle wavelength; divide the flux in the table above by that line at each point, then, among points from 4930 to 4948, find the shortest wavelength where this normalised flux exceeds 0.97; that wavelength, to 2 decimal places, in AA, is 4933.60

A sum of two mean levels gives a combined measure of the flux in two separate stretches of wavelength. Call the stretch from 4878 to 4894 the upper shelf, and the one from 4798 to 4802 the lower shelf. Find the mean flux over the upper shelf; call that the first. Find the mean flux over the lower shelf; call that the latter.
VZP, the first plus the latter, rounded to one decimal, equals 25.8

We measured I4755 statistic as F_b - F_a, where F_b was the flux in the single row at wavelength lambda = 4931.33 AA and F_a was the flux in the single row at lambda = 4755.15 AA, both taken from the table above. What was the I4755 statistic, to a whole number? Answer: 2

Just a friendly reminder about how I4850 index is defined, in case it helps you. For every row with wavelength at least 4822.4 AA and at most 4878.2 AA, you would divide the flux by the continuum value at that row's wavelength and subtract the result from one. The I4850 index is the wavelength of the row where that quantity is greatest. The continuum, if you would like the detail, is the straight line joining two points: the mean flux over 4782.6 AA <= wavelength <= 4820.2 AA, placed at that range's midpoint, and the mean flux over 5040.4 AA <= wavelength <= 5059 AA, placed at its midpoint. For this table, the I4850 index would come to 4839.10 AA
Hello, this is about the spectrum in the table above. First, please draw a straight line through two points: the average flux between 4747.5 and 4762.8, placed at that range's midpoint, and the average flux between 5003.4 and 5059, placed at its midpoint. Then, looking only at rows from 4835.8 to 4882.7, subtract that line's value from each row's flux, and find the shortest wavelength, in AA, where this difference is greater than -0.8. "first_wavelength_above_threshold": 4836.87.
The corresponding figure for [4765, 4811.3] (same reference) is 4766.11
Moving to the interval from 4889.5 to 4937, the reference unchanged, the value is 4890.62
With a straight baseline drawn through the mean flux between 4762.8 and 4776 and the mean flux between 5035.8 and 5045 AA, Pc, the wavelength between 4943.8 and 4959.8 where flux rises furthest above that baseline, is 4954.09 AA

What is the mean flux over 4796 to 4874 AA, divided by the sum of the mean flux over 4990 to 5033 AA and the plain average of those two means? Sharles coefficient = 0.471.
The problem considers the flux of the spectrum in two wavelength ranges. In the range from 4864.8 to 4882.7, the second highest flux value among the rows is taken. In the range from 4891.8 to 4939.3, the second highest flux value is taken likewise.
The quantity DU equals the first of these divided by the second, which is 0.86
